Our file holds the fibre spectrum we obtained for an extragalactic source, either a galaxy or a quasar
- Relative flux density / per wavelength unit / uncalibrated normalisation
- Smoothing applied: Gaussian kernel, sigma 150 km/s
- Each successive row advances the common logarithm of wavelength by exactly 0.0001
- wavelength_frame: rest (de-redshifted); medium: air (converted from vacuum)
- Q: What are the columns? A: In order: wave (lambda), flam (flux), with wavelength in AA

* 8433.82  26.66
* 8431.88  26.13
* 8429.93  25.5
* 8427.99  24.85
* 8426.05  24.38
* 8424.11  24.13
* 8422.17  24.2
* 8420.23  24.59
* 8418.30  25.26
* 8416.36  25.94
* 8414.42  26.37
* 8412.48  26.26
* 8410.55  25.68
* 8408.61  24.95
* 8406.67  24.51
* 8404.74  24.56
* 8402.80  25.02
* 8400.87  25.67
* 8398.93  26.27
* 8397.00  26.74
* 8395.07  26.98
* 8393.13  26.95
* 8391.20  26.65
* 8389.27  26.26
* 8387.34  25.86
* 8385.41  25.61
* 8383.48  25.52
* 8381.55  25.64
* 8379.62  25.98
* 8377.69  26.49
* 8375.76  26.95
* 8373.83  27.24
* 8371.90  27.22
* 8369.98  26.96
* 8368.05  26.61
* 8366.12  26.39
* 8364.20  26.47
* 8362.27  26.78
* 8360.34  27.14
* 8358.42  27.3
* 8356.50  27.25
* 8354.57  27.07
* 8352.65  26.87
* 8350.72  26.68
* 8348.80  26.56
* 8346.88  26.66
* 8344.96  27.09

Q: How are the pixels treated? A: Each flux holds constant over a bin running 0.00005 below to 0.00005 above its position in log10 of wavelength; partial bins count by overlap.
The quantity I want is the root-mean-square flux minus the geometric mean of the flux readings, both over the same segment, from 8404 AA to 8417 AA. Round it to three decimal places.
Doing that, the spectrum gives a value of 0.021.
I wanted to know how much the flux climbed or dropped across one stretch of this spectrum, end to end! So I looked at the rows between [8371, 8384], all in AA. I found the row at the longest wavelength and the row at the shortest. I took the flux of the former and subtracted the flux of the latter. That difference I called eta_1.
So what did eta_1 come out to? -1.7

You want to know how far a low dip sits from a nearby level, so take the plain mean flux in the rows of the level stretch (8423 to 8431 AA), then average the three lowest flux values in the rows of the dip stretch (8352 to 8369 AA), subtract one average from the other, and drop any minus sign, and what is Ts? 1.8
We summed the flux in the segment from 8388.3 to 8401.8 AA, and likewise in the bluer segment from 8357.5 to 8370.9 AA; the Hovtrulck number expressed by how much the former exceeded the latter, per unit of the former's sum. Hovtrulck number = -0.011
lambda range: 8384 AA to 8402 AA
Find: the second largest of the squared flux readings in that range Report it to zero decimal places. 726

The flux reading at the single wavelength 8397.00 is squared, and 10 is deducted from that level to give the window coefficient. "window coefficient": 705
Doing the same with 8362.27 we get 707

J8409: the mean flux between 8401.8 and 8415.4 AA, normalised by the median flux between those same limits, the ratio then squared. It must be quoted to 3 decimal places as 1.025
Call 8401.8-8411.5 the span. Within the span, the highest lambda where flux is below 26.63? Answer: 8410.55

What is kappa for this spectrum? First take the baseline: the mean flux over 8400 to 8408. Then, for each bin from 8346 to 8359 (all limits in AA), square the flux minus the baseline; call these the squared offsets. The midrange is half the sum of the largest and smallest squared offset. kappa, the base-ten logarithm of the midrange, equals 0.61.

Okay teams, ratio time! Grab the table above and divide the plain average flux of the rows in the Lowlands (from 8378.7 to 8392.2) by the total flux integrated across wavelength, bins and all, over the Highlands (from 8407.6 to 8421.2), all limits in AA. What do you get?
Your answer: 0.075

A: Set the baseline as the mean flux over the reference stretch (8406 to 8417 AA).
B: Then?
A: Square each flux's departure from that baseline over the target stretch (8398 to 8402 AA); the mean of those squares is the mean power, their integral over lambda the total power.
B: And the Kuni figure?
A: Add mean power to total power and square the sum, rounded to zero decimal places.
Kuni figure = 1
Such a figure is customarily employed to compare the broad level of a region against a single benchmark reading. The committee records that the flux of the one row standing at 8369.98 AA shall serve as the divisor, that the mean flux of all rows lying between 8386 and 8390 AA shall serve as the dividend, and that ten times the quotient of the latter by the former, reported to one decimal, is 9.7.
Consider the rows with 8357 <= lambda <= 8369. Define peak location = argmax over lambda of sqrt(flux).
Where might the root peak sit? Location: 8358.42 AA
